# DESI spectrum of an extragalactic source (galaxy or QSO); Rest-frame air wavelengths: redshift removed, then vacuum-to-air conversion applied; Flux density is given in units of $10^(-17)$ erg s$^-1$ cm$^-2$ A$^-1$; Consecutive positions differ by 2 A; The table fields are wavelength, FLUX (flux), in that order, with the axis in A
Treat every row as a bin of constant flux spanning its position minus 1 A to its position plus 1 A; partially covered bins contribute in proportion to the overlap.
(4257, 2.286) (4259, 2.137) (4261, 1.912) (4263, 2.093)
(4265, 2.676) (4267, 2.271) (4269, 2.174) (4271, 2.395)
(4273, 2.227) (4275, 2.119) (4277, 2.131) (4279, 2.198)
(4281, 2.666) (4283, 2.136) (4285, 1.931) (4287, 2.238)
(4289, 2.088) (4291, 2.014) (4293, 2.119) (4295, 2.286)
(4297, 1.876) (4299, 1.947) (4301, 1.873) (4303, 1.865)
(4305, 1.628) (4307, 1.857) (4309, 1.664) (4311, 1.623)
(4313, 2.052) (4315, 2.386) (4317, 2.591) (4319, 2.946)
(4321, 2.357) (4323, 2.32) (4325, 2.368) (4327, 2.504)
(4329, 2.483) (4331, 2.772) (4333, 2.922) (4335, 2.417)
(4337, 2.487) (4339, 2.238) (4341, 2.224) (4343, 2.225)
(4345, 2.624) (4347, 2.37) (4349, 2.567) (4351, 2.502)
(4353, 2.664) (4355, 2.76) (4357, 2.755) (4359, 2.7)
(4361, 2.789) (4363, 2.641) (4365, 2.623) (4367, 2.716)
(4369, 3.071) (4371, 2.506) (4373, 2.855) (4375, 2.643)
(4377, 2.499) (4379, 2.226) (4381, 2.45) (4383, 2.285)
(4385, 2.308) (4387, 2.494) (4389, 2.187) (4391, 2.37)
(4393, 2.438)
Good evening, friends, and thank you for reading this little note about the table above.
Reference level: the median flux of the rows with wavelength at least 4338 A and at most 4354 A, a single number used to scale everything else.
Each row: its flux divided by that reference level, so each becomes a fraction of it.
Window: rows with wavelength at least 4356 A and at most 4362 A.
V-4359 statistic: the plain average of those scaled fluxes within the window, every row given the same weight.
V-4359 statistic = 1.13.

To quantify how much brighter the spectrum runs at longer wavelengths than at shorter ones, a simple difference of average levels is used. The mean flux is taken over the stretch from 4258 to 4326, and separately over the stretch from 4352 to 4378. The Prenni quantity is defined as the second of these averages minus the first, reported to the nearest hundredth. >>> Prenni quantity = 0.56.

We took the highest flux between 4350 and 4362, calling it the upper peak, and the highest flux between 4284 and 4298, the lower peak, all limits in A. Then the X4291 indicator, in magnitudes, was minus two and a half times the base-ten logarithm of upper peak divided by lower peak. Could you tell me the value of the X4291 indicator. -0.22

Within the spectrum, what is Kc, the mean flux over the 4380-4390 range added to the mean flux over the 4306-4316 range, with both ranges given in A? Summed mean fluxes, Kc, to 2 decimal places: 4.26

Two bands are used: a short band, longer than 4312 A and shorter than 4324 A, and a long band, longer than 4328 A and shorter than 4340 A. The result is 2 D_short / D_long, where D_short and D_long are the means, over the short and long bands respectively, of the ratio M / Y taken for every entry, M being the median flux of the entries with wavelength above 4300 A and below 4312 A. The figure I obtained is 2.10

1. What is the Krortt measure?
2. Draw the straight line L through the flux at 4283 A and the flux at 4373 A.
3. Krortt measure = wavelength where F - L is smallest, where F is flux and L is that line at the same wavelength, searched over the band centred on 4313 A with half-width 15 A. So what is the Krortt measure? 4311 A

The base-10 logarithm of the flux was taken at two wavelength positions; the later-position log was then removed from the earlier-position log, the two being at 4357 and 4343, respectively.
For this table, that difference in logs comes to -0.09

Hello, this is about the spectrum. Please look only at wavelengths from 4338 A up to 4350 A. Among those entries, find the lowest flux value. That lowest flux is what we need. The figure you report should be 2.224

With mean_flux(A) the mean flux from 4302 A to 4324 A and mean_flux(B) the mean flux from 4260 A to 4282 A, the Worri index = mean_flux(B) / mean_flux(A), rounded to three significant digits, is 1.07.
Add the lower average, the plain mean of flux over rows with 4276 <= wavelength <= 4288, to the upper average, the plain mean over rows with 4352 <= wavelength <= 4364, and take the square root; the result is 2.22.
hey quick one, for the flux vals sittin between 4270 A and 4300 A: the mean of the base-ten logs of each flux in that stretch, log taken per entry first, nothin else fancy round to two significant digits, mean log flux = 0.33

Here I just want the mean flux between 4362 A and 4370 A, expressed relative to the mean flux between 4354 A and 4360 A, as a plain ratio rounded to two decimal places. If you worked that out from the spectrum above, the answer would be 1.01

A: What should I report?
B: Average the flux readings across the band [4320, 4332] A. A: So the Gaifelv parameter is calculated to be 2.5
